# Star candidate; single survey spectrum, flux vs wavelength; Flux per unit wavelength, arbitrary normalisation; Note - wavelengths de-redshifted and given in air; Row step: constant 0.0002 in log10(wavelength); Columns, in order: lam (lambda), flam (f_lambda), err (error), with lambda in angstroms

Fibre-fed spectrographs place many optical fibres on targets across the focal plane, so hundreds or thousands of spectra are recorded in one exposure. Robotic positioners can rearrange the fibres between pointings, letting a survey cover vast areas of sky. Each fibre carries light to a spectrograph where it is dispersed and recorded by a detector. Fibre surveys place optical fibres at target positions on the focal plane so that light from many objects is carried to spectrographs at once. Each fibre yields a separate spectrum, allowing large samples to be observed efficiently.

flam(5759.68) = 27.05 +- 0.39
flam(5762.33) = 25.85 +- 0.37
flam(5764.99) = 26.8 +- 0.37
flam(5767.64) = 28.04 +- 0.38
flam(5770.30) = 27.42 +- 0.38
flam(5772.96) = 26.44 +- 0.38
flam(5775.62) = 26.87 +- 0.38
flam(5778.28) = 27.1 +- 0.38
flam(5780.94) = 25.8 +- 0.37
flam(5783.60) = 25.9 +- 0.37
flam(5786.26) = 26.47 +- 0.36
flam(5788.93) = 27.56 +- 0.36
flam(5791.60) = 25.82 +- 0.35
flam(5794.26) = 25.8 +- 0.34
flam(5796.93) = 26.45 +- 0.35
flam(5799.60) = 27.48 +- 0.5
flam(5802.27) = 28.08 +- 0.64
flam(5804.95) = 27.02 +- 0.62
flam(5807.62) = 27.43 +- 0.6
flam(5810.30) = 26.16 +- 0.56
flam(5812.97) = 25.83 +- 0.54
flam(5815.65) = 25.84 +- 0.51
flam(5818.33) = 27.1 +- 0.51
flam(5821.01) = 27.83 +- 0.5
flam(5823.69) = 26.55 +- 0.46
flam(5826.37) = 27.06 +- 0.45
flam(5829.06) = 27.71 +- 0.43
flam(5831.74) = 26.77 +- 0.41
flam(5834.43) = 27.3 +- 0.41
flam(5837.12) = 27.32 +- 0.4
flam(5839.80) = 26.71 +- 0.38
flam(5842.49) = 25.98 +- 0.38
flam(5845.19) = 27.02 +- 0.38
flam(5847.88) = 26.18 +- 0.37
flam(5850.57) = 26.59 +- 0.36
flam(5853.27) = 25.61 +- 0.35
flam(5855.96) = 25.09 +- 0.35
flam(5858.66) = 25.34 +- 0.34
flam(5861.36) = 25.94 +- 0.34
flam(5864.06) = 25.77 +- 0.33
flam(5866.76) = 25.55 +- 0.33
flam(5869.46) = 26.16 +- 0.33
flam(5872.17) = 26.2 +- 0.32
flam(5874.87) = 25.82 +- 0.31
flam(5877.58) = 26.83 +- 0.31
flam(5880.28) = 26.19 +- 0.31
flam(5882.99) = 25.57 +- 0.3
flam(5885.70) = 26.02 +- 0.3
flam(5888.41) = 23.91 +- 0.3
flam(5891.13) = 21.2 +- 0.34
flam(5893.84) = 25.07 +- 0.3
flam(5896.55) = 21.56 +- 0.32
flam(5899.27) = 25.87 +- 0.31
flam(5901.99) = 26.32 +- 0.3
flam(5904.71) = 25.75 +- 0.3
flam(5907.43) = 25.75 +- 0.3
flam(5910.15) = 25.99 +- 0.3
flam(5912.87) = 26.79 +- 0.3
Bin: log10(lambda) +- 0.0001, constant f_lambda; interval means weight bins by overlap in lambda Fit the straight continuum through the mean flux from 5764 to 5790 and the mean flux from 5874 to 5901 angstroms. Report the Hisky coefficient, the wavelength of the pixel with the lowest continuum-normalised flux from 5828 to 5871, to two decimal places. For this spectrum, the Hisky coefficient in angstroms 5855.96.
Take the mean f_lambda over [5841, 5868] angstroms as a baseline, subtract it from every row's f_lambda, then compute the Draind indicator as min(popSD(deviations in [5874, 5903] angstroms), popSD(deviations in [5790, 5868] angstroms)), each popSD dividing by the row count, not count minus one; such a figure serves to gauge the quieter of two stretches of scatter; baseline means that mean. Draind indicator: 0.8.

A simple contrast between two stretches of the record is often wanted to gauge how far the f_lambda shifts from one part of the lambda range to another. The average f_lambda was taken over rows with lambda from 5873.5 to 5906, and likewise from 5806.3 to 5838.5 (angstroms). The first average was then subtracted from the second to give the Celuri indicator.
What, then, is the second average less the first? 1.9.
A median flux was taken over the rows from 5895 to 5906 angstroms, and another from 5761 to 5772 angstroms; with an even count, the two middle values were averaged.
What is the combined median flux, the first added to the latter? 52.9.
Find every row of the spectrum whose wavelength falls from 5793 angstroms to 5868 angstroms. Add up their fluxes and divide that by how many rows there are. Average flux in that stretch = 26.55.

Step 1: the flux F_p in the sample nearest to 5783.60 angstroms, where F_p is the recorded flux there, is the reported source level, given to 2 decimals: 25.90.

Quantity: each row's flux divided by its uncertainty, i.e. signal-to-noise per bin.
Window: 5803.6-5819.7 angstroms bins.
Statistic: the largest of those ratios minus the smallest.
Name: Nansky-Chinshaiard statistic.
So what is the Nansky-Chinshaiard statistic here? 10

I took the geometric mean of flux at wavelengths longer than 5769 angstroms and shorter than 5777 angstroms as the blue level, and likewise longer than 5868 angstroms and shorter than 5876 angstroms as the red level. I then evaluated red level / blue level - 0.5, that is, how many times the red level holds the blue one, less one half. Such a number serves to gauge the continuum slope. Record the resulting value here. 0.468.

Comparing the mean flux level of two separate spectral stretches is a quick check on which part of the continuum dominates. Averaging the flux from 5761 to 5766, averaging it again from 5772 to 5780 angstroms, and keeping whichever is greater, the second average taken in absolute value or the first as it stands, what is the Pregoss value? 26.8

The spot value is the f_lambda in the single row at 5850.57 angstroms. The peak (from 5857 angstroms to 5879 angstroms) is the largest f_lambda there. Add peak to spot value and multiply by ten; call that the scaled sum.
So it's 534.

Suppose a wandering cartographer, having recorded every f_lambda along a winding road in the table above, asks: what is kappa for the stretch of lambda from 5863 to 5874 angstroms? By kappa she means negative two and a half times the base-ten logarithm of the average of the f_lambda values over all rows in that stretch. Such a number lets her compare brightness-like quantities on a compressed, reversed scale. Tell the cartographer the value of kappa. -3.534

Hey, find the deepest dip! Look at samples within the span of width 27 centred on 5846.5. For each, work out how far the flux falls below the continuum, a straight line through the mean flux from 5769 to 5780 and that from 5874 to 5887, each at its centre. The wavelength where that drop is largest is 5855.96 angstroms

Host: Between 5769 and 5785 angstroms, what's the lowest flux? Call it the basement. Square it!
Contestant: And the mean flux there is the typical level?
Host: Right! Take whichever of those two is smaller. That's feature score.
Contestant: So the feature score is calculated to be 26.6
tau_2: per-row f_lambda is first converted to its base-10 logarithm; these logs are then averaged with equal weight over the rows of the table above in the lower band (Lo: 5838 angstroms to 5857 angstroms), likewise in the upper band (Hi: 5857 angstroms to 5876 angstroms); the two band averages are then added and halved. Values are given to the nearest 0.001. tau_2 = 1.415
